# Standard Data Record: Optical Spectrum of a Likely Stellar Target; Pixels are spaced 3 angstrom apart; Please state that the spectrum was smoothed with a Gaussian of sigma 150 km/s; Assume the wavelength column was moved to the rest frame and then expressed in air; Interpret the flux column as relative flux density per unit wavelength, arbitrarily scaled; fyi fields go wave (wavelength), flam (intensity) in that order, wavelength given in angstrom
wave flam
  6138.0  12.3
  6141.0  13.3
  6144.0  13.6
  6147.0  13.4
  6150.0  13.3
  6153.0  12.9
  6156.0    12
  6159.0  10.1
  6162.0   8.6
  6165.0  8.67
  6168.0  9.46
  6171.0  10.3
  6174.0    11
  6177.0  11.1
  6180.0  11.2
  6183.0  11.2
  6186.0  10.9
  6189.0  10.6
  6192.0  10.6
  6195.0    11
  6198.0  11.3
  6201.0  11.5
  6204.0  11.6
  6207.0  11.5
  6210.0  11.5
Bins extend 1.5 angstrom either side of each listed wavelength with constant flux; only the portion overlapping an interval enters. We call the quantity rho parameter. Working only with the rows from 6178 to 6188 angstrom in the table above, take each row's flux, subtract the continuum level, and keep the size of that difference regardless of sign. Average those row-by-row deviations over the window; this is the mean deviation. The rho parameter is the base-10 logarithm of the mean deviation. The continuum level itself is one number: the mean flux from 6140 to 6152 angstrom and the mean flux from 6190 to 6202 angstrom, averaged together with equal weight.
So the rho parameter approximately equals 0.06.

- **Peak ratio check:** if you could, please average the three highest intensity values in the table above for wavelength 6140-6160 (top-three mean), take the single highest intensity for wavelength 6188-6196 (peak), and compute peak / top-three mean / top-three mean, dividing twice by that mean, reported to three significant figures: 0.0610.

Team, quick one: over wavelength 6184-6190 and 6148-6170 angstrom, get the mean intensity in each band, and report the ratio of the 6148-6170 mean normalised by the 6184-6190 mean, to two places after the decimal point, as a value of 1.00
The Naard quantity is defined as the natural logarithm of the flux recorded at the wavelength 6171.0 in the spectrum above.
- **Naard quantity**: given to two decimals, 2.33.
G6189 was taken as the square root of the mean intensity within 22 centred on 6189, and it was 3.31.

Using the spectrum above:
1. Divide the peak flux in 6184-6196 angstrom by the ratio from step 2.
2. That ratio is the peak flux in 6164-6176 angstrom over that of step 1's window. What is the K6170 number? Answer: 11.0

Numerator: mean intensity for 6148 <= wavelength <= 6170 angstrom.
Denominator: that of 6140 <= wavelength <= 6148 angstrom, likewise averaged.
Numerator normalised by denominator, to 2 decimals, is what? 0.80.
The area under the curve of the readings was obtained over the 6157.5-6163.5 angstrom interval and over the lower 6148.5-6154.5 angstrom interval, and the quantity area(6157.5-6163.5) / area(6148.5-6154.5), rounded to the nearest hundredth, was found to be 0.71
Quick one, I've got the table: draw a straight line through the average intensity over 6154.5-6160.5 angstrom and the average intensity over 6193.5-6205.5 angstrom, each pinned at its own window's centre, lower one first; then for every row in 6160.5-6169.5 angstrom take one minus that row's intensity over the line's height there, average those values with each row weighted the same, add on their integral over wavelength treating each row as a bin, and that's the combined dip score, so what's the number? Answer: 2.0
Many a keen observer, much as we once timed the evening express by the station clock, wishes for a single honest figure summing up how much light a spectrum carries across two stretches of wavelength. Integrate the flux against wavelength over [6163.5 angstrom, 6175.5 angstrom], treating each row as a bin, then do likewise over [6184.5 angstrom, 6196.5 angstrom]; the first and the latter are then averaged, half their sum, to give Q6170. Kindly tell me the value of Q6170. 124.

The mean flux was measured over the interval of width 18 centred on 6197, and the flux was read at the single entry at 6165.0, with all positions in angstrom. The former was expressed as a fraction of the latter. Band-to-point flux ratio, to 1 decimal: 1.3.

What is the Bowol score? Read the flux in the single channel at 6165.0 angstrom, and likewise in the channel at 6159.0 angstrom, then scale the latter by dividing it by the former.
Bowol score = 1.165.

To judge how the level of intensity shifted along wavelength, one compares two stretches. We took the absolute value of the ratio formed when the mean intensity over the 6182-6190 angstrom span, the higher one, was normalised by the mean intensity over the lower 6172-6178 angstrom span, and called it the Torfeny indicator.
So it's 0.99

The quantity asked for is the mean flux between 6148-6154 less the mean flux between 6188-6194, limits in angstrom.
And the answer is 2.5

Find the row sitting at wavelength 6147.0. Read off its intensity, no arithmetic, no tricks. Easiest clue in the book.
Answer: 13.4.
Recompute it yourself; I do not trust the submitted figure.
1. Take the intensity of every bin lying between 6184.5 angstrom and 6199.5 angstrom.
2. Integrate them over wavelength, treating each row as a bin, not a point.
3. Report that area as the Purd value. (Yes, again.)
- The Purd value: 163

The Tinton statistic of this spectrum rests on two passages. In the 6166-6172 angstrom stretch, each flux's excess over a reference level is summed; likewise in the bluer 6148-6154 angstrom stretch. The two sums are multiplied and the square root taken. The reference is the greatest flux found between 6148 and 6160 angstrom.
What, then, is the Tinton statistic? 1.7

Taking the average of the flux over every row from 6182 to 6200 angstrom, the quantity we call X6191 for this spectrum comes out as 10.9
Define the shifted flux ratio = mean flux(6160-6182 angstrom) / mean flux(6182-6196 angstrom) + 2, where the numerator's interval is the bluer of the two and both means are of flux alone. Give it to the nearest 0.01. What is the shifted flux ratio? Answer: 2.93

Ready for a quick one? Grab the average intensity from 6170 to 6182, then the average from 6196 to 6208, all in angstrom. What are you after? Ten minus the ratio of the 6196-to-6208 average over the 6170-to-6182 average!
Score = 8.95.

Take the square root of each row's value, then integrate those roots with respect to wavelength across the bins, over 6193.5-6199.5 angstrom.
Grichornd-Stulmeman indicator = 20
